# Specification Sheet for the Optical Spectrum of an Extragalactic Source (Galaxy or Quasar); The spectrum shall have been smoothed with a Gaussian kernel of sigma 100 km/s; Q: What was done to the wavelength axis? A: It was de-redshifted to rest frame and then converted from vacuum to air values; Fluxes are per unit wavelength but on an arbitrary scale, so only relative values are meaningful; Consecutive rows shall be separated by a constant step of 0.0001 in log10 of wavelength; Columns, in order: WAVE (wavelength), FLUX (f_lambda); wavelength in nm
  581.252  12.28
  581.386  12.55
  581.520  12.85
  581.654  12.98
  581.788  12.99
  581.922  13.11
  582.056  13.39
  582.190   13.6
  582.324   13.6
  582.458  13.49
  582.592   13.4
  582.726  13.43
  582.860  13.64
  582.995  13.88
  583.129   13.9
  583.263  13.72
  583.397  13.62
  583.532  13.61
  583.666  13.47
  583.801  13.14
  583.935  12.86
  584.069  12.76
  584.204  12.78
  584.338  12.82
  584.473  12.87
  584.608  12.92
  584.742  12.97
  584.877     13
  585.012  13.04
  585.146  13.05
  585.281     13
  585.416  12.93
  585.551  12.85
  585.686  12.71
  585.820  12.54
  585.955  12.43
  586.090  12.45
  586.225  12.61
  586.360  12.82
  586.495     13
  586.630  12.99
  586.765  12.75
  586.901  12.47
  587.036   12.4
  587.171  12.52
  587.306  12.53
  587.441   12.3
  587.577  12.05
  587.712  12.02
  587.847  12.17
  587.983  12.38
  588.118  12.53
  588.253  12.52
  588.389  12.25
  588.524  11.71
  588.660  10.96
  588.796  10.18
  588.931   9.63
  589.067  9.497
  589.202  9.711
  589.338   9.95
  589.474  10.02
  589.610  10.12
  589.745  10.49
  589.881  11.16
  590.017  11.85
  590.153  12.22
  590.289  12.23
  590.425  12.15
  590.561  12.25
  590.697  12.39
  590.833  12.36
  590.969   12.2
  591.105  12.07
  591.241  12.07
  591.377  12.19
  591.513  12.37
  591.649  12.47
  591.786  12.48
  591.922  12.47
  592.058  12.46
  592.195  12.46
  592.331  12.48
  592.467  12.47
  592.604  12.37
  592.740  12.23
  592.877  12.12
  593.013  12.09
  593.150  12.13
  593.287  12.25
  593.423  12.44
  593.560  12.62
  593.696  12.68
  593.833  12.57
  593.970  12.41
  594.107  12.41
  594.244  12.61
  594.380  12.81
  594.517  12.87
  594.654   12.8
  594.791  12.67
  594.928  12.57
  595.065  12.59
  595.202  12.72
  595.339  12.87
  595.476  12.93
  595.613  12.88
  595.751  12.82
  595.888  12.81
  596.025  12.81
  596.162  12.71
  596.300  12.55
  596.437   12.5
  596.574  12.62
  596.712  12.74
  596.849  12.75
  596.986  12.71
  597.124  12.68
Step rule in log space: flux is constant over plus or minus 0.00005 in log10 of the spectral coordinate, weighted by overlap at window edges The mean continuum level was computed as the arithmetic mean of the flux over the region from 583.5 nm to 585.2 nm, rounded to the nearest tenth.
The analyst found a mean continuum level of 13.0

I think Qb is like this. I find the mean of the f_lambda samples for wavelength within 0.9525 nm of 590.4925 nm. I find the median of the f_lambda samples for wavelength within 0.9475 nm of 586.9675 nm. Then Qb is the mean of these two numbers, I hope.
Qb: 12.2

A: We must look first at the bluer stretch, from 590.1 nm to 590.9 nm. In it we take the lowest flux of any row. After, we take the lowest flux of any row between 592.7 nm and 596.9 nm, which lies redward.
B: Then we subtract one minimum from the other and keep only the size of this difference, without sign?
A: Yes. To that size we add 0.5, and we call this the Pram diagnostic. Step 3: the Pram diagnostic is 0.6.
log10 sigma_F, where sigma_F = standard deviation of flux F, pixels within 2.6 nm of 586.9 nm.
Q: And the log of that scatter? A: 0.03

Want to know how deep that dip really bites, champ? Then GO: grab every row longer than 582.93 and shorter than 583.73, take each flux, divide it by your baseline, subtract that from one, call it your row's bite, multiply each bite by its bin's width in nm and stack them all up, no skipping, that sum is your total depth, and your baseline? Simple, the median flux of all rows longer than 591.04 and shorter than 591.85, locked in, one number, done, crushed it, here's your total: -0.093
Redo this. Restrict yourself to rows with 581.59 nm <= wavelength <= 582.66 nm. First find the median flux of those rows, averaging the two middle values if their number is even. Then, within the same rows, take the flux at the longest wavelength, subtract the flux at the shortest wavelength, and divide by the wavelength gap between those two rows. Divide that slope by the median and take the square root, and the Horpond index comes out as 0.18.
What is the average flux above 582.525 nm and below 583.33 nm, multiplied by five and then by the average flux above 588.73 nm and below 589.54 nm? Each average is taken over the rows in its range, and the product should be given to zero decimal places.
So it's 672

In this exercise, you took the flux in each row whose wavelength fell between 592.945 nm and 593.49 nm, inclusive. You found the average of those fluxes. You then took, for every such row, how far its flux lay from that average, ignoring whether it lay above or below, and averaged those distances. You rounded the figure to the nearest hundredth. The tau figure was 0.12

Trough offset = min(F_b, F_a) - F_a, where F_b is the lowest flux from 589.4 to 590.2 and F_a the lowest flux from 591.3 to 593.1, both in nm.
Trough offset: -2.07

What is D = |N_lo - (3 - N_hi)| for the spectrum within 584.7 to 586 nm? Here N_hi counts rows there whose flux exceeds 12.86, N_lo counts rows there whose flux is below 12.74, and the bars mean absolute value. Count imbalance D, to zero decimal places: 6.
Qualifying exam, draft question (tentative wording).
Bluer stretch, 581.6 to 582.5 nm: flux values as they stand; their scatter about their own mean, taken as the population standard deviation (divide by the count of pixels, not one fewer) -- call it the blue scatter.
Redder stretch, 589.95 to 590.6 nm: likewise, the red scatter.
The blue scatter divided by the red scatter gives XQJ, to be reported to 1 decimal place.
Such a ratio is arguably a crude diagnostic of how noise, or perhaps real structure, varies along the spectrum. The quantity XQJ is 1.7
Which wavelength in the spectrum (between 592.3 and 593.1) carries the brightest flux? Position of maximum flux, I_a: 592.331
